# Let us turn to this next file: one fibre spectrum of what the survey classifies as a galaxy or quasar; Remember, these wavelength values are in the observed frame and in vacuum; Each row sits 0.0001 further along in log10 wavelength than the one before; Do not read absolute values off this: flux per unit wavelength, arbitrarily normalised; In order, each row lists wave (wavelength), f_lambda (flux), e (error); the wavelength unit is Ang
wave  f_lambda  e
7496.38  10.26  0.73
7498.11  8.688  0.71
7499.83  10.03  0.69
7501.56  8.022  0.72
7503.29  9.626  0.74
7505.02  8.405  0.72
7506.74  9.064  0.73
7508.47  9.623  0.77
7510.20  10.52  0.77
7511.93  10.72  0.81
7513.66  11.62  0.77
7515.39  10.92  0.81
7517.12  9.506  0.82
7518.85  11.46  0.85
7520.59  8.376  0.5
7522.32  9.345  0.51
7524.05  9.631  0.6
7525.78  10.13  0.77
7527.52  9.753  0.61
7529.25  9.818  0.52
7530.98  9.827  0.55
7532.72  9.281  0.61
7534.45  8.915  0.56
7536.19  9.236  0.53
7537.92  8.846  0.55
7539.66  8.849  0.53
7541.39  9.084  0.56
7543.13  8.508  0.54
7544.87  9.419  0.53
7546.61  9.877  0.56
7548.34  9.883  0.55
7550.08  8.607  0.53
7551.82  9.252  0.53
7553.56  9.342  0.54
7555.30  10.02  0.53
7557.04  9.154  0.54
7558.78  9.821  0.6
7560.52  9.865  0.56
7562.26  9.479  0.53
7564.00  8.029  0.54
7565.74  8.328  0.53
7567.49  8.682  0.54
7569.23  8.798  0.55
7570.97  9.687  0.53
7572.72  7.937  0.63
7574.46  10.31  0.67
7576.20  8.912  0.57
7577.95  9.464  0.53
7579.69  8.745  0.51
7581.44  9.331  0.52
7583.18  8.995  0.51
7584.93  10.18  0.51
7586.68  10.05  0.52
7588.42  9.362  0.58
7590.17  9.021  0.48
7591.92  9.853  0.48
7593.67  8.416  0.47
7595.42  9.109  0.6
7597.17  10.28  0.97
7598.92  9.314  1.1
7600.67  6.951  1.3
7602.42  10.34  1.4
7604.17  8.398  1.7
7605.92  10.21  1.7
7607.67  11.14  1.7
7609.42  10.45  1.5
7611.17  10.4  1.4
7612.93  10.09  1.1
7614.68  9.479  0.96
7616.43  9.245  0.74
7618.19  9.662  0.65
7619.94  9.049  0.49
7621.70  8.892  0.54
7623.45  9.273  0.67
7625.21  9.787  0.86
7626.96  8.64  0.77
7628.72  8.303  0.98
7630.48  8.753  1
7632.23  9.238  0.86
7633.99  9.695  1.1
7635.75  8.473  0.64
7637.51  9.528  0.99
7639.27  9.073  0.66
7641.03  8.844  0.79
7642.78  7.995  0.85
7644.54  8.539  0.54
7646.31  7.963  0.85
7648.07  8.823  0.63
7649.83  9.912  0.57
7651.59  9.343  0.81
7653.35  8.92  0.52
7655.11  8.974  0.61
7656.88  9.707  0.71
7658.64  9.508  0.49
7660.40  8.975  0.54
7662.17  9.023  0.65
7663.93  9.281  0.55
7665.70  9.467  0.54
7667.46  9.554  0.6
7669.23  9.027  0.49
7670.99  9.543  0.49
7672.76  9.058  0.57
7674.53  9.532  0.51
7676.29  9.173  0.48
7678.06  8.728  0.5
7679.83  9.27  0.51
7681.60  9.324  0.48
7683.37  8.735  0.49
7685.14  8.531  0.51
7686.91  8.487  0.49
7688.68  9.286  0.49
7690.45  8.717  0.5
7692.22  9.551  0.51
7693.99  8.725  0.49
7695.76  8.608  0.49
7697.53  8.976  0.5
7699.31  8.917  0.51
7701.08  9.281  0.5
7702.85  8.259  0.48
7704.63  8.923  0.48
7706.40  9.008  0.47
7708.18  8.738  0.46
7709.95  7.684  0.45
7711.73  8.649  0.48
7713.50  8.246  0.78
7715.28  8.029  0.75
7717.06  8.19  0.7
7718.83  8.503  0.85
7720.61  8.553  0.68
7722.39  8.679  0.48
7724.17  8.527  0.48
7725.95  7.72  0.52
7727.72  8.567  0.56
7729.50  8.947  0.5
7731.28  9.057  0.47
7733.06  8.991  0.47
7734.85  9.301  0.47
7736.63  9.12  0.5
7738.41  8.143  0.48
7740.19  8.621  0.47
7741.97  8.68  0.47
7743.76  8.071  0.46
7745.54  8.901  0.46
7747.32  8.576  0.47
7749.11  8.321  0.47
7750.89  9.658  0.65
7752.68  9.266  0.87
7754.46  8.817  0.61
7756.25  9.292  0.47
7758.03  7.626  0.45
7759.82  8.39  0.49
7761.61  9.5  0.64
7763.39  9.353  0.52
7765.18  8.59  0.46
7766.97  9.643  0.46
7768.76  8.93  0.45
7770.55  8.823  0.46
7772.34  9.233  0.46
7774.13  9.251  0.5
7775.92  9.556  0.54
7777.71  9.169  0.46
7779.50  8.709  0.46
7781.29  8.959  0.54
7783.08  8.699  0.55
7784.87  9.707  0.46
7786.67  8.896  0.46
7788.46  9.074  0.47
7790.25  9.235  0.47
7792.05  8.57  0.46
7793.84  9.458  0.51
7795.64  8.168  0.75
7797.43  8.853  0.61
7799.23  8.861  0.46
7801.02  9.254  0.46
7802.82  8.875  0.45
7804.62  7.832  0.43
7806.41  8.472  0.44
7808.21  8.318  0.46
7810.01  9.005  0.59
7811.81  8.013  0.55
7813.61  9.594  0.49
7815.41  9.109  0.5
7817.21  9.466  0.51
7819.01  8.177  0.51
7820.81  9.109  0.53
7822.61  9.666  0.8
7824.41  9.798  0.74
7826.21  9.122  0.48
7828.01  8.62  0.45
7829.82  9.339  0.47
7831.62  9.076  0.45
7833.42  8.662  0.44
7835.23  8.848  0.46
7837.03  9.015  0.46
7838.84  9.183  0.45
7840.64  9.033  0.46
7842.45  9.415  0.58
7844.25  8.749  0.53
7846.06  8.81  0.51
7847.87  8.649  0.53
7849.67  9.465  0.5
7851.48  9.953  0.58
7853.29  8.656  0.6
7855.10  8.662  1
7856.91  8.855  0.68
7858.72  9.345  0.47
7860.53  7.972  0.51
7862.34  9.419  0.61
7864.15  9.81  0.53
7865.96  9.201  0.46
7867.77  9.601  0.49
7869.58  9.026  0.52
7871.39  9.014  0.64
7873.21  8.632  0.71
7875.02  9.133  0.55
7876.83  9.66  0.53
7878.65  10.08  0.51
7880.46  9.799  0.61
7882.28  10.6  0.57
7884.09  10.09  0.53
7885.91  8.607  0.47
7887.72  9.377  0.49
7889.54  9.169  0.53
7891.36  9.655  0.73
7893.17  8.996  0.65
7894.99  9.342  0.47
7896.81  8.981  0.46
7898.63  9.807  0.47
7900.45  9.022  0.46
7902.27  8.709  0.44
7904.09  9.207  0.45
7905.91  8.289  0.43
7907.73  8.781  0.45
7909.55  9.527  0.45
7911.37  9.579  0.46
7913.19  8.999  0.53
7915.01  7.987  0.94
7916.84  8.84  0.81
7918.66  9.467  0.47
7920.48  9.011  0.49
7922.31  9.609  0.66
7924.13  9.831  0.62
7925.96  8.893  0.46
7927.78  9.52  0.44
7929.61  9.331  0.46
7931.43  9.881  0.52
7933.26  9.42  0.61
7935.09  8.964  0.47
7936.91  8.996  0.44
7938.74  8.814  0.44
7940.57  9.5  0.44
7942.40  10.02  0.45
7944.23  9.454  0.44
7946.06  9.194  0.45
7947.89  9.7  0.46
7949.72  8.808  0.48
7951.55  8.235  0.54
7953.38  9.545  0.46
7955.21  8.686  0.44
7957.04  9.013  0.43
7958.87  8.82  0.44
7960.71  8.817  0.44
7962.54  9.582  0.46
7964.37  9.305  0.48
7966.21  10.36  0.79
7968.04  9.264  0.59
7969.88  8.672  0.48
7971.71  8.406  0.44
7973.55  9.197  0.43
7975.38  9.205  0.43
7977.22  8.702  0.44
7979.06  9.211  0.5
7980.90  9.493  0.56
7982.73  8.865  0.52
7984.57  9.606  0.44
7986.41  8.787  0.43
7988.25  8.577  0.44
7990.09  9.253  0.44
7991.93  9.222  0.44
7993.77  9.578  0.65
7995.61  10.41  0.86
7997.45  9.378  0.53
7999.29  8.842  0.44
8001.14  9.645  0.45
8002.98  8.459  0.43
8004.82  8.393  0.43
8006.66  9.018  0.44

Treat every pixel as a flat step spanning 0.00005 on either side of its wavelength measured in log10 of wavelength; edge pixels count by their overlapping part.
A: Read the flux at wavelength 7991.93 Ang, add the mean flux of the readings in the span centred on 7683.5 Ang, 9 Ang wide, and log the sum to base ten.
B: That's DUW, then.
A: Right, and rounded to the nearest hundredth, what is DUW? 1.26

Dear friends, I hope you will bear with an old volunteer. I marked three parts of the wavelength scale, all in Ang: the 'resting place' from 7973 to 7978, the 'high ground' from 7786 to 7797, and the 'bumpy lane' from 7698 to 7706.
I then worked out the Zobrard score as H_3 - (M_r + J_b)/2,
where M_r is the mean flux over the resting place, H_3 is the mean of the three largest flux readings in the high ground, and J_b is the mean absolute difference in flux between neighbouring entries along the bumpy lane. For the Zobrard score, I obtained 4.40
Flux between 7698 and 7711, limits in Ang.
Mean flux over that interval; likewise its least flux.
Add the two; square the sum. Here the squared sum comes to 268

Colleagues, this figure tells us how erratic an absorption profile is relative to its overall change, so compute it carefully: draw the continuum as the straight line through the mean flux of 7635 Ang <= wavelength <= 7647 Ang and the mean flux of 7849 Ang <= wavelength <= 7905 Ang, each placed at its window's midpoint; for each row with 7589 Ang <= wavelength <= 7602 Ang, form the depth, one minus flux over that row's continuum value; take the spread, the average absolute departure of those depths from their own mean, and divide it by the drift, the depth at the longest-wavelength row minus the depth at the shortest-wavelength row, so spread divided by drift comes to 0.36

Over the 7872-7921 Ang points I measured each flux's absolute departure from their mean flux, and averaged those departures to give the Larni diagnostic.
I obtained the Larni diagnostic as 0.46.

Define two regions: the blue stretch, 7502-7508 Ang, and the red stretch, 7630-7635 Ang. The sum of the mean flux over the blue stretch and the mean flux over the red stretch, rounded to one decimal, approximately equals 18.3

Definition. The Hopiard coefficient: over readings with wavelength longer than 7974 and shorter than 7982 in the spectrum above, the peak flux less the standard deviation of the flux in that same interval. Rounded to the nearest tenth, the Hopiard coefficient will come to 9.2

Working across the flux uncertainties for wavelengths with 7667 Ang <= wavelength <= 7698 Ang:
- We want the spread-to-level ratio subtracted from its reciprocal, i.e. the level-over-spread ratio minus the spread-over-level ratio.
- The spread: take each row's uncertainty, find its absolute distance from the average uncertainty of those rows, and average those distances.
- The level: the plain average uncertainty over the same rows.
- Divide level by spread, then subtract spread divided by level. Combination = 26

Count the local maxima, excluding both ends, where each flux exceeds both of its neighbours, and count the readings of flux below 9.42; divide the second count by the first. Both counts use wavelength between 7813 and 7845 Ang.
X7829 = 2.80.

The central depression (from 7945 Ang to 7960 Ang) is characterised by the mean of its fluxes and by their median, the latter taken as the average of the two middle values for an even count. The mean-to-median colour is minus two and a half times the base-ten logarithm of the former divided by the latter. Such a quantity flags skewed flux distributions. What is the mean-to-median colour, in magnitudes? -0.010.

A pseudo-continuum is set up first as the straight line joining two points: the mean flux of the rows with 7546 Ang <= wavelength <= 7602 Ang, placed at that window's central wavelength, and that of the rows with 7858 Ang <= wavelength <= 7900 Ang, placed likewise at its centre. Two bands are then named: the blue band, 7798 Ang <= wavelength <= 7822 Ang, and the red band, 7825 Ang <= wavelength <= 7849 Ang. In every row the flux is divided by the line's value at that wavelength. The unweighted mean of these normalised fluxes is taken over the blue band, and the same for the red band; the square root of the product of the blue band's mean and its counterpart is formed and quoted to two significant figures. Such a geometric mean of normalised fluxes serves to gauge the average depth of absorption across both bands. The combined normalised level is 0.95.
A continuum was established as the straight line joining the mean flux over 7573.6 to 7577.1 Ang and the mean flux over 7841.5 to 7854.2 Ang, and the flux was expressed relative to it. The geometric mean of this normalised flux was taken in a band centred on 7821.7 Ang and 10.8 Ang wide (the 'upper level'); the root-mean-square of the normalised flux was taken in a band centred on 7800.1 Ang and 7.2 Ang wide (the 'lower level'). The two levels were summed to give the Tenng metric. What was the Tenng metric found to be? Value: 1.98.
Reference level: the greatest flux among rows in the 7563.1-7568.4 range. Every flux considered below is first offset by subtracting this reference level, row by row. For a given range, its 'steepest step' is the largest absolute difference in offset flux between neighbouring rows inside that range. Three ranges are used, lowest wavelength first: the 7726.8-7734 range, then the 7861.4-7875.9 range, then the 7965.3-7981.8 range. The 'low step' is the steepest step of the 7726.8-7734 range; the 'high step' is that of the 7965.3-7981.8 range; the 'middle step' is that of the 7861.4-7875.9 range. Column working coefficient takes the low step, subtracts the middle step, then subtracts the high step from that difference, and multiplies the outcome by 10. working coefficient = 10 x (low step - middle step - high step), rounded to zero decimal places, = -13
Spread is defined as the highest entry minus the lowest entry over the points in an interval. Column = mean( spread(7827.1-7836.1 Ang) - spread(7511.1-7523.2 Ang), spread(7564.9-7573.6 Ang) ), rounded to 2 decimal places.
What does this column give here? -0.39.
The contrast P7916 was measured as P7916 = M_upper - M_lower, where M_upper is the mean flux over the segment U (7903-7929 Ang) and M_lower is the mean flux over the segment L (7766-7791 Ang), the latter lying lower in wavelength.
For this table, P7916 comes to 0.0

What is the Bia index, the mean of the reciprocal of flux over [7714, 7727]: 0.120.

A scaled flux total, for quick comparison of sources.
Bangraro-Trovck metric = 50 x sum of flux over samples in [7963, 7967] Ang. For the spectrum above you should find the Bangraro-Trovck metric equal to 983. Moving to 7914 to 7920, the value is 1315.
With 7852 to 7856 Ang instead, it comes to 866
